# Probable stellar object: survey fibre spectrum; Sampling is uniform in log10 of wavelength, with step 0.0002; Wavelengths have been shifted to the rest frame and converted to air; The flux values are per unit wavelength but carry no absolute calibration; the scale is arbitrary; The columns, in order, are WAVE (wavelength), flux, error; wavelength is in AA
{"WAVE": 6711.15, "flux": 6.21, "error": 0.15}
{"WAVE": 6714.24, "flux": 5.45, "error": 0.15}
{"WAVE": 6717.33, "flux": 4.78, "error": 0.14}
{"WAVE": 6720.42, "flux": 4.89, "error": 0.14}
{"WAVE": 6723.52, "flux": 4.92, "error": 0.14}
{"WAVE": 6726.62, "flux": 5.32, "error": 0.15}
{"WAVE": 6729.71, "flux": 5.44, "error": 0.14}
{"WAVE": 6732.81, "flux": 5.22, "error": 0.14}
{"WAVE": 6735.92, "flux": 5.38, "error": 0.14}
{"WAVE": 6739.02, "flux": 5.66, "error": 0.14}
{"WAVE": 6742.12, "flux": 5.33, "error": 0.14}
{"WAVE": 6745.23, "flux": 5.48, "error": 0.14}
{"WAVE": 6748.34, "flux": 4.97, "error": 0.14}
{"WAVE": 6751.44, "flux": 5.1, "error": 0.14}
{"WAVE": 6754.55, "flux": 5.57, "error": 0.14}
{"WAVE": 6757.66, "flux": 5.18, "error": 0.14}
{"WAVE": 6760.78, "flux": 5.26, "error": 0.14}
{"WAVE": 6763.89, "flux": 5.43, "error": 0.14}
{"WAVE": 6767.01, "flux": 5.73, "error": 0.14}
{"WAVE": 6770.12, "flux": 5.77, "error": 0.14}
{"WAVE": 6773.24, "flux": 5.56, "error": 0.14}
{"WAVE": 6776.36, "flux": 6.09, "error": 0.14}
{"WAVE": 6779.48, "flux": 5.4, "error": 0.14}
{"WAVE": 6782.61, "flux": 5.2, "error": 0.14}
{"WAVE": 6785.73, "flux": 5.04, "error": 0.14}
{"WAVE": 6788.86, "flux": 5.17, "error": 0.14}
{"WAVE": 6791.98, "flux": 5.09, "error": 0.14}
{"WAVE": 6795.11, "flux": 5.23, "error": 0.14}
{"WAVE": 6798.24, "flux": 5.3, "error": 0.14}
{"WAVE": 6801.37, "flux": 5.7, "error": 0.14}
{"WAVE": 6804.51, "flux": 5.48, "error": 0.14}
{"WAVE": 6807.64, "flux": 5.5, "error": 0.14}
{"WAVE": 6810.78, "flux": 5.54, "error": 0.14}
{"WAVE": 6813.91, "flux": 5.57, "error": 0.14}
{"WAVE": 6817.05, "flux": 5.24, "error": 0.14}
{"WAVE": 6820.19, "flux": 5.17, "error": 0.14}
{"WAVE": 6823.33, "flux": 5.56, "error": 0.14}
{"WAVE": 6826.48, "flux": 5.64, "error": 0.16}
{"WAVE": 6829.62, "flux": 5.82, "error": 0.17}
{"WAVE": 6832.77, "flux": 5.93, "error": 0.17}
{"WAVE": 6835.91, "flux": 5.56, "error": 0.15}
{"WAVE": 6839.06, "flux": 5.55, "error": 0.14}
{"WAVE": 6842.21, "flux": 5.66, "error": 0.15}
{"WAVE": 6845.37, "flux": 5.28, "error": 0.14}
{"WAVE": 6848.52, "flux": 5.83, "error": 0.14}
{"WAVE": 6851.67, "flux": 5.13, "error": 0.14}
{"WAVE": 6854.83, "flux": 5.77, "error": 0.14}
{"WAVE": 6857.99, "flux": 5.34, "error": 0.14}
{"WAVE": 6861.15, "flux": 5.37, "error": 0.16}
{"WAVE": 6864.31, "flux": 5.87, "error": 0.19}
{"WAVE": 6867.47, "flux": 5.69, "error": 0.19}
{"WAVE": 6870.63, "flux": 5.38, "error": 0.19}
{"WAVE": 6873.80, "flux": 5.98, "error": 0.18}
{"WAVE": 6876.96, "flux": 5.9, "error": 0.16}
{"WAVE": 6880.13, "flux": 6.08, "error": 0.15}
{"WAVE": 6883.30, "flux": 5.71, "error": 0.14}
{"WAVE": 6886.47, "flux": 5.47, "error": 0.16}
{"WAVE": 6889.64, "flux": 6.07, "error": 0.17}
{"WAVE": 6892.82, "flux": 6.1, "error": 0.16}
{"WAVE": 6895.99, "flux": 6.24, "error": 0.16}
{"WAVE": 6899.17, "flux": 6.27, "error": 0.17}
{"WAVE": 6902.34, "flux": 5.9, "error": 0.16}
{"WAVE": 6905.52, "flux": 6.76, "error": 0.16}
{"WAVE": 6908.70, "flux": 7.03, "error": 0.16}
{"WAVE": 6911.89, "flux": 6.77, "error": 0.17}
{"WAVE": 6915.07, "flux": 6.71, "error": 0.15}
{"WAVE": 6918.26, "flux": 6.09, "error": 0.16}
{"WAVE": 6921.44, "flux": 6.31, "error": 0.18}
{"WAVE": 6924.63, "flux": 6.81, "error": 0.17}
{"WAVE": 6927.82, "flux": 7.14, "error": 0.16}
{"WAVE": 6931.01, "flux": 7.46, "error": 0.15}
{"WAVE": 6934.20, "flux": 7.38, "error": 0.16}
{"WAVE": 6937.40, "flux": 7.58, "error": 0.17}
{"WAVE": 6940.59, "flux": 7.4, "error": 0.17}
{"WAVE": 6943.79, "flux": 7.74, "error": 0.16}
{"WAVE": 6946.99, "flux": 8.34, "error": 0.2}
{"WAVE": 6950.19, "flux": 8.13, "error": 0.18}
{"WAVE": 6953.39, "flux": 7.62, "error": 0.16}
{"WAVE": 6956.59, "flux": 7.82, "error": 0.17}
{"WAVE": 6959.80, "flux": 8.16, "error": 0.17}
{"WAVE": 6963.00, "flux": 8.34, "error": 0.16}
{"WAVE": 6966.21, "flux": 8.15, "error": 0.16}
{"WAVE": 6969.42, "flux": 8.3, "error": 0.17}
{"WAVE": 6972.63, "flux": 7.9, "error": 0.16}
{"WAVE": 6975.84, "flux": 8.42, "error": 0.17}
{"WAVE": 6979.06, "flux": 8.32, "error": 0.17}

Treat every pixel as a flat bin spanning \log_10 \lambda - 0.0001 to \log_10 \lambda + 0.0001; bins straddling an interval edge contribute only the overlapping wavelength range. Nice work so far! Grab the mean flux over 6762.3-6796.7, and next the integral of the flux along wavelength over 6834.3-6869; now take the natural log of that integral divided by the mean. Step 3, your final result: 3.569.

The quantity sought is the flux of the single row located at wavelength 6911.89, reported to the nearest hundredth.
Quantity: 6.77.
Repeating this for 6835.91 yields 5.56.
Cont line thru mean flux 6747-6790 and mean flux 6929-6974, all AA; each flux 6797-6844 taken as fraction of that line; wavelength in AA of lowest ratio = 6820.19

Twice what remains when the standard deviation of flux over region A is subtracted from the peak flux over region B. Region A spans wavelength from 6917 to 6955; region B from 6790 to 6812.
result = 10.1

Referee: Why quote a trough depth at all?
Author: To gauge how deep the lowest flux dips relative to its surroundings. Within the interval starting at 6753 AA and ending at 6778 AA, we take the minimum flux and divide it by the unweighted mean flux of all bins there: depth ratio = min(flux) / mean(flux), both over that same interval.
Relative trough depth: 0.93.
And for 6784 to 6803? 0.96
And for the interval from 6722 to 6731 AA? 0.94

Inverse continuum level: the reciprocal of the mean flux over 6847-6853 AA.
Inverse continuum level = 0.182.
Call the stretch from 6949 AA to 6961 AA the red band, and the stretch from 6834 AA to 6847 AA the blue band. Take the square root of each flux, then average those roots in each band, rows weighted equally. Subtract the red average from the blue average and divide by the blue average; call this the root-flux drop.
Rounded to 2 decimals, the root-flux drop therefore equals -0.20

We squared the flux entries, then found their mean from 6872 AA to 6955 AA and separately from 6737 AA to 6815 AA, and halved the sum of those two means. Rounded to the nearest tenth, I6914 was 37.6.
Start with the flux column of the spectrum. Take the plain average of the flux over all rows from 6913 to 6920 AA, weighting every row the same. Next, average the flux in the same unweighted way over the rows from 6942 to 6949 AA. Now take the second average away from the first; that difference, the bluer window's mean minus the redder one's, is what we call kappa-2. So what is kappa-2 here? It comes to -1.6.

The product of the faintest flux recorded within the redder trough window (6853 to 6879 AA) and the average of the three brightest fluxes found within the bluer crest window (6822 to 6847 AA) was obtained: 31.0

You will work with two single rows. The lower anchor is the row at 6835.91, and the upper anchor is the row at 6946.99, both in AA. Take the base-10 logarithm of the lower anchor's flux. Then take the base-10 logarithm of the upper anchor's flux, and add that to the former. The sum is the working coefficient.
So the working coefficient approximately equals 1.67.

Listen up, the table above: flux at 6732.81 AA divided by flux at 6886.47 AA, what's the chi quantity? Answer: 0.95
